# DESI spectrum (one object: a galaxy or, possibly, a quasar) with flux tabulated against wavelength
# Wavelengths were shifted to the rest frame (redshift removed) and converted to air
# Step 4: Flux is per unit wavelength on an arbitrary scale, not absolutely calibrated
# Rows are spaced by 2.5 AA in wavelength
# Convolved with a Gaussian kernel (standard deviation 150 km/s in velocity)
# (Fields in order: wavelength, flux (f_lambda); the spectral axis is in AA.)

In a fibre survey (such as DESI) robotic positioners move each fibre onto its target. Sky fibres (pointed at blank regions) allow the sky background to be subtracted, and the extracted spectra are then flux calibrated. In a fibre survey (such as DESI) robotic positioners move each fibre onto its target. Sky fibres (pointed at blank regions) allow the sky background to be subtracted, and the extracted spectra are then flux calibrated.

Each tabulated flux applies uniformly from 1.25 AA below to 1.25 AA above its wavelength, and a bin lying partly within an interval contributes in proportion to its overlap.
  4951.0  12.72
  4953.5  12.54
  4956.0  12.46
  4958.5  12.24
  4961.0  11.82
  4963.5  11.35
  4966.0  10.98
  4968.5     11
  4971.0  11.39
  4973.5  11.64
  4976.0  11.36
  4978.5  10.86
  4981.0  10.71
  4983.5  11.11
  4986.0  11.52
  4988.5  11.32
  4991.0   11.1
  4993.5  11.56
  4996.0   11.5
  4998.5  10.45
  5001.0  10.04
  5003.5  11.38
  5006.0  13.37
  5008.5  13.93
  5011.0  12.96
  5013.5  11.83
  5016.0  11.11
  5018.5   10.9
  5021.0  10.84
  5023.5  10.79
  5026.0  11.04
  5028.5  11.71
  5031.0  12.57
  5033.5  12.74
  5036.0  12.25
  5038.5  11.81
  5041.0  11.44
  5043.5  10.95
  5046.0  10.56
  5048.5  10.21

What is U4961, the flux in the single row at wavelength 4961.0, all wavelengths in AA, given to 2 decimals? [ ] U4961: 11.82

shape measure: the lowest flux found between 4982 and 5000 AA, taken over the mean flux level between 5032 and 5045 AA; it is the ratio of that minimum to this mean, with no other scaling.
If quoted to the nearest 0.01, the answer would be 0.88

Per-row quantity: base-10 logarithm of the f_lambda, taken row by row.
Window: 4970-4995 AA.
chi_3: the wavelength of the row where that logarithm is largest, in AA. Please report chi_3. 4973.5 AA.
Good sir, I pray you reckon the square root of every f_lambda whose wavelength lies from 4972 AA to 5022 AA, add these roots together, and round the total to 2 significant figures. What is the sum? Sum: 68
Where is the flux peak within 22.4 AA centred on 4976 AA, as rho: 4973.5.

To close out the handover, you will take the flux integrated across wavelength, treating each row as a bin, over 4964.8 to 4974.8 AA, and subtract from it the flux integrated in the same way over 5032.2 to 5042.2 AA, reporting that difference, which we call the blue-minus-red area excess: -8.1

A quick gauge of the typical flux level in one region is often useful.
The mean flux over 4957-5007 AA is 11.3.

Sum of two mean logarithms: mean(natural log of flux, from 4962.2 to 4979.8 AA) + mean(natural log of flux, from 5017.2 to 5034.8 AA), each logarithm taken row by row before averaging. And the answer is 4.86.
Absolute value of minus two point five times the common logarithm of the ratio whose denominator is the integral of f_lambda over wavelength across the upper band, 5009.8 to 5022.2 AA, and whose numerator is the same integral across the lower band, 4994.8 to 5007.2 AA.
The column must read 0.02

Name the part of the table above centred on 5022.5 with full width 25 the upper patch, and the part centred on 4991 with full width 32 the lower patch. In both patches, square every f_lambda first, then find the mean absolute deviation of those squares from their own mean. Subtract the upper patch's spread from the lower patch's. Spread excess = -5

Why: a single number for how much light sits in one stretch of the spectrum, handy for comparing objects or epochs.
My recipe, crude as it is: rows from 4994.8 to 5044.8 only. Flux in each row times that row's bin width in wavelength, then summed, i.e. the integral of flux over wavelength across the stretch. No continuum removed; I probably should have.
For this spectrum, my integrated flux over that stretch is 584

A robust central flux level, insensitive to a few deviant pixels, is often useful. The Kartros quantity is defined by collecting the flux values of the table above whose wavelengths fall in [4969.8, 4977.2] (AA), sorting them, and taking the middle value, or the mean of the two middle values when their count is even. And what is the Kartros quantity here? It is 11.4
